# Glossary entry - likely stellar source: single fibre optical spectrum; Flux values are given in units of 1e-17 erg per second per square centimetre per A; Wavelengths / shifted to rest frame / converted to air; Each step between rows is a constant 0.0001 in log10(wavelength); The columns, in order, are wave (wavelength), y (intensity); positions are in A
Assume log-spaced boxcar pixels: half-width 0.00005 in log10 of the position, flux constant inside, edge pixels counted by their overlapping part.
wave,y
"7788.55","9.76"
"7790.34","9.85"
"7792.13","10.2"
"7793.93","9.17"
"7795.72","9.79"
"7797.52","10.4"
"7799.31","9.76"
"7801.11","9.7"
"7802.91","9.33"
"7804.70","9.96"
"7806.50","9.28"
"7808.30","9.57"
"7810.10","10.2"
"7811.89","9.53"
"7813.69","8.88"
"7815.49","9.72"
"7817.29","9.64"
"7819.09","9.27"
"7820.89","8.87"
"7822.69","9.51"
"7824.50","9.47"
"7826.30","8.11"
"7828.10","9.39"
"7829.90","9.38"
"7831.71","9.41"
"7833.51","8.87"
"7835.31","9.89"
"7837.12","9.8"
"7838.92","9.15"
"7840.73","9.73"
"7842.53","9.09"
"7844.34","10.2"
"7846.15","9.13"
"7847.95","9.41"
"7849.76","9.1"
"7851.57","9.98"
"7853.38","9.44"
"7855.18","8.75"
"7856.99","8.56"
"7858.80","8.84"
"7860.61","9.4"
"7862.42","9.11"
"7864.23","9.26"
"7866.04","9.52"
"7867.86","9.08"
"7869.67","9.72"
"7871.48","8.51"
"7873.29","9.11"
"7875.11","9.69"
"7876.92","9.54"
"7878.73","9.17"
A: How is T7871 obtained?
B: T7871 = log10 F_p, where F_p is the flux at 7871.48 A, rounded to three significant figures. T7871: 0.930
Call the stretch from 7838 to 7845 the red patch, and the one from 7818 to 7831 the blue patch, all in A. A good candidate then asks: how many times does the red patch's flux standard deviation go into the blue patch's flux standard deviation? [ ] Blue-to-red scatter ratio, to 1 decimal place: 1.0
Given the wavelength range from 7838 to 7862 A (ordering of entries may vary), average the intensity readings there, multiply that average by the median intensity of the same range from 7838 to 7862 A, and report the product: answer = 85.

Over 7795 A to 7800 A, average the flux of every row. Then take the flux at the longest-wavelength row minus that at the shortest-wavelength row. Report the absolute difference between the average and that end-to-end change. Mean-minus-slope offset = 10.0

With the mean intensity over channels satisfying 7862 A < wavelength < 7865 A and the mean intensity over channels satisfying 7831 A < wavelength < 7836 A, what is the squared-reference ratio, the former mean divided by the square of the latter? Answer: 0.104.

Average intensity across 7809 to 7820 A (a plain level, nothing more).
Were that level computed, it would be 9.54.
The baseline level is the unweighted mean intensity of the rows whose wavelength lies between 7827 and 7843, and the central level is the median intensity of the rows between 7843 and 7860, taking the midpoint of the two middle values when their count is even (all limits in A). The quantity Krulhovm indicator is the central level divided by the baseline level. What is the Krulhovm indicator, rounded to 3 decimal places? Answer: 0.970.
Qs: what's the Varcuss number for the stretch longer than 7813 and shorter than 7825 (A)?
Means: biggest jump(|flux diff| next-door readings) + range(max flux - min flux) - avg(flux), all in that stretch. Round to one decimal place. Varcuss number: -7.6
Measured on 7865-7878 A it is -6.9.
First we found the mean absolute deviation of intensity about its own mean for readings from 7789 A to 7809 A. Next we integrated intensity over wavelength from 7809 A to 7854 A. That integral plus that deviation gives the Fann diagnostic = 424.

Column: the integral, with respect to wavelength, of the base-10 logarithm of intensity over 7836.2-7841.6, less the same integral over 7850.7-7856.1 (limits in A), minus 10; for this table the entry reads -9.97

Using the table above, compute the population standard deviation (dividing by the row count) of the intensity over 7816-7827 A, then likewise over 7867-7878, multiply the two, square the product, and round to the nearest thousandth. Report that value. 0.050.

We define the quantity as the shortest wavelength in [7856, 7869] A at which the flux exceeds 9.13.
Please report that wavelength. 7860.61 A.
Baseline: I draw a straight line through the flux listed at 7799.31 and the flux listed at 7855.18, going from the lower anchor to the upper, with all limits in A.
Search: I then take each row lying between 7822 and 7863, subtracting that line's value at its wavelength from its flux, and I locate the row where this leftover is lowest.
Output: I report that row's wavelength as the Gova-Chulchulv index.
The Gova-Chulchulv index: 7826.30 A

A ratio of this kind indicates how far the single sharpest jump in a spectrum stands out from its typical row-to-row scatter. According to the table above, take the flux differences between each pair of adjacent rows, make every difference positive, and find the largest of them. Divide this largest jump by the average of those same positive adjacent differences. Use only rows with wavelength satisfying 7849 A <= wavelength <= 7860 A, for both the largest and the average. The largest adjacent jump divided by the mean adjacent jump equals 1.71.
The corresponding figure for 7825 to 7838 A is 2.59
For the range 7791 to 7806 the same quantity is 1.82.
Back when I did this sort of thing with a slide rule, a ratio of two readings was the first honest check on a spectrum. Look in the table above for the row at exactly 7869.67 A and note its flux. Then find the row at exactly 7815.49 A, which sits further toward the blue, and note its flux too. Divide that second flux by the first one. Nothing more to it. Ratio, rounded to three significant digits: 1.00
